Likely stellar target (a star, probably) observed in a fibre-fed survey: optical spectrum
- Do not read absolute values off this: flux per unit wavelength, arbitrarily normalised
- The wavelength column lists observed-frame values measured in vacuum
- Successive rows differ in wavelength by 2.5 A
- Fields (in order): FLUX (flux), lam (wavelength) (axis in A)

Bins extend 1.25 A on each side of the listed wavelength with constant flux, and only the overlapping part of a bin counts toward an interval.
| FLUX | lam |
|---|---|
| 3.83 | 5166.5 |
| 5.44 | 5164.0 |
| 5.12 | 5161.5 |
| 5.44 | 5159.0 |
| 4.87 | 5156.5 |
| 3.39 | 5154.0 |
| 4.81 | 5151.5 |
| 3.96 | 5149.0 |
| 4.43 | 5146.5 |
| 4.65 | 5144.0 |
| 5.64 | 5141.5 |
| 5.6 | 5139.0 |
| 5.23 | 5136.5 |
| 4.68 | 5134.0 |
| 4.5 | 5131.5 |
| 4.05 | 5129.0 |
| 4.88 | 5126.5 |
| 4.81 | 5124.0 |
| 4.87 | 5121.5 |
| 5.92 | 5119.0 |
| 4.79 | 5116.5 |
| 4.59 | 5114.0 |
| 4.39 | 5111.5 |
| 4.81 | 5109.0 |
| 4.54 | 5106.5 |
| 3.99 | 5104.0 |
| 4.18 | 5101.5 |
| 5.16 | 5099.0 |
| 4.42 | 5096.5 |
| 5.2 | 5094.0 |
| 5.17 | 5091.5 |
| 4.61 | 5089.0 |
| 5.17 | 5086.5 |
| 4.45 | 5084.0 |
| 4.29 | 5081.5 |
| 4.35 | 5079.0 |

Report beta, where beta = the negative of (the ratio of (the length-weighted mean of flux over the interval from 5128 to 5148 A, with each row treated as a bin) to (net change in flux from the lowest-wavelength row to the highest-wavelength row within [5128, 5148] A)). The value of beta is -13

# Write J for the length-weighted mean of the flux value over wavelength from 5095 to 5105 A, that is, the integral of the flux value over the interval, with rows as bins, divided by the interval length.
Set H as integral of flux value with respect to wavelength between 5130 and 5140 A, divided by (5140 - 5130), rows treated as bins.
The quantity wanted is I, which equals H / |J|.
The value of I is 1.11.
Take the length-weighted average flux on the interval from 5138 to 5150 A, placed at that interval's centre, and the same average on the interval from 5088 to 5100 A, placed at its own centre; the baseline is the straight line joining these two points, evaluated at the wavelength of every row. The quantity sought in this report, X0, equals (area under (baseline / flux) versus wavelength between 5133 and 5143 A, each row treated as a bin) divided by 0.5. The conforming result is 18.5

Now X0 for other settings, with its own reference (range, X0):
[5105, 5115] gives 21.5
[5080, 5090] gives 21.4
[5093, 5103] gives 21.0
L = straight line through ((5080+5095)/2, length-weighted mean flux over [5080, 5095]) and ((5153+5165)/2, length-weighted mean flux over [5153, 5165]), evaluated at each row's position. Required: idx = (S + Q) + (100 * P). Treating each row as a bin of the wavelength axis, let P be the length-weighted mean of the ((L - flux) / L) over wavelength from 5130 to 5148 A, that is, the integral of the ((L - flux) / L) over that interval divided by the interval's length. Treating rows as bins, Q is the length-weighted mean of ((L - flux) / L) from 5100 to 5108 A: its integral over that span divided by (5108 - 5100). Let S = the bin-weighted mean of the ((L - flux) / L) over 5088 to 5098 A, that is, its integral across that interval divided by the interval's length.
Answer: -2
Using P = -0.02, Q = 0.11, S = -0.01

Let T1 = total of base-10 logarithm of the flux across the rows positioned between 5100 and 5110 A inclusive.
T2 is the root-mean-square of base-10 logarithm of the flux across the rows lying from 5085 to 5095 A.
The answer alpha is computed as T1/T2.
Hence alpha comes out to 3.65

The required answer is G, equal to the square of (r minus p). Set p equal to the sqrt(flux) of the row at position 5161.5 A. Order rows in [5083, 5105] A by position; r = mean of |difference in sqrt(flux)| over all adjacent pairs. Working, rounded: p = 2.26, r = 0.131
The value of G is 4.5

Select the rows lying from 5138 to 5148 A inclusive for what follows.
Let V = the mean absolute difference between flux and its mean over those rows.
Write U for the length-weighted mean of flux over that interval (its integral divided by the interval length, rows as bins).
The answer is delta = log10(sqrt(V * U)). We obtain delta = 0.217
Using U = 5.04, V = 0.540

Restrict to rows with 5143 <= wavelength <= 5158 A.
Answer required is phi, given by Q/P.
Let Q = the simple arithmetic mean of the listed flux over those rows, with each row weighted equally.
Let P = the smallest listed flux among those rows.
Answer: 1.28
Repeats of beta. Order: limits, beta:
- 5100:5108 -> -12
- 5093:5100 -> 123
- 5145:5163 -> -7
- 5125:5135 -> 23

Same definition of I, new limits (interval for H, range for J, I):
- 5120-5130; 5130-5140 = 0.95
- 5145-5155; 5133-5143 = 0.79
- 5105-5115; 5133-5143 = 0.86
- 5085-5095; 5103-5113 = 1.13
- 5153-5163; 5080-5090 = 1.03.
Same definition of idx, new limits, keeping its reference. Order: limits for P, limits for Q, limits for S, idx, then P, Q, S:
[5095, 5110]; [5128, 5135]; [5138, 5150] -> 6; 0.06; 0.09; 0.00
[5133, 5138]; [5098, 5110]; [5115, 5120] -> -3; -0.03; 0.06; -0.09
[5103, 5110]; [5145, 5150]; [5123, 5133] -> 8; 0.08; 0.13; 0.06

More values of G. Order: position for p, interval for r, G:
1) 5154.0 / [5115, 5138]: 3.0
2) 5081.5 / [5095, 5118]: 3.9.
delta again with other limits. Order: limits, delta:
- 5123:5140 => 0.117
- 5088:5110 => 0.115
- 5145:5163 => 0.203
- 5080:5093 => 0.107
